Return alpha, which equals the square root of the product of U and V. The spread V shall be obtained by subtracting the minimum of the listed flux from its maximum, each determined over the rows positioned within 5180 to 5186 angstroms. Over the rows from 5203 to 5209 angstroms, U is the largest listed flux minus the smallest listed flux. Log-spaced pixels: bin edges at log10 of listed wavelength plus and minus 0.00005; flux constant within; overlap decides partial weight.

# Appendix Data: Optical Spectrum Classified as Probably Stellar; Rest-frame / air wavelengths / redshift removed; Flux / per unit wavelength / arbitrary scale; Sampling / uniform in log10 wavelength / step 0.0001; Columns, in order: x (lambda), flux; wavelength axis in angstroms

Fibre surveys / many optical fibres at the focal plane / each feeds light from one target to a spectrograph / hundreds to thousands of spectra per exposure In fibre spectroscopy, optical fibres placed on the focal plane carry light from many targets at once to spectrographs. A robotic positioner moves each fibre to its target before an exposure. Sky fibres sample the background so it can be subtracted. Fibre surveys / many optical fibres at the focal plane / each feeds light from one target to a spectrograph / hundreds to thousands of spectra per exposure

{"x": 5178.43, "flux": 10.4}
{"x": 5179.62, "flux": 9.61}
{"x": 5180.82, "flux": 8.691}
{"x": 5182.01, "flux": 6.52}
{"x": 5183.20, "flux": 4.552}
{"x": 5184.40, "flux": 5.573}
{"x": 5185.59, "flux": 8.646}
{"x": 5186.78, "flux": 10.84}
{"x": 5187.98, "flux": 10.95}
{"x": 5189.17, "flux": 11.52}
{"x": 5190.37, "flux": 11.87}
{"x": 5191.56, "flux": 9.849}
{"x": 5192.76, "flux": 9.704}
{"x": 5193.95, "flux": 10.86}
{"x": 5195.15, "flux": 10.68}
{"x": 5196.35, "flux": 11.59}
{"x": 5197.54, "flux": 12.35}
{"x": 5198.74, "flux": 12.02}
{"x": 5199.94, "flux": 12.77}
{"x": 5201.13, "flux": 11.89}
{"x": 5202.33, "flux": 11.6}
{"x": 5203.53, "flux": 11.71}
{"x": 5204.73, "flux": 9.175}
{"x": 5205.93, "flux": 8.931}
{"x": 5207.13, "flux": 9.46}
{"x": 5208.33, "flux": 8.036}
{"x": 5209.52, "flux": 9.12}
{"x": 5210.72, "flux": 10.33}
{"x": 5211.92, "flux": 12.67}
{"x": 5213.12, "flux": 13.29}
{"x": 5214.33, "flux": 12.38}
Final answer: 3.9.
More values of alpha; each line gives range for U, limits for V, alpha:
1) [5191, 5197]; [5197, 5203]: 1.5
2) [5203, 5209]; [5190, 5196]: 2.8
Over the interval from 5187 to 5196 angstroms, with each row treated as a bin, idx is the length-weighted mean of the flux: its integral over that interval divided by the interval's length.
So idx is 10.8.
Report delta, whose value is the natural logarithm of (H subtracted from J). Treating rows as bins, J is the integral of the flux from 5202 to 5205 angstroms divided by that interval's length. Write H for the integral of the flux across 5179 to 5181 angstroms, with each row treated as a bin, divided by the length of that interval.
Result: 0.5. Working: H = 9.2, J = 10.9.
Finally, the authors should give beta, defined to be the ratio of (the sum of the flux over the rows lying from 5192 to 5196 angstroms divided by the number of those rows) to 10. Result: 1.04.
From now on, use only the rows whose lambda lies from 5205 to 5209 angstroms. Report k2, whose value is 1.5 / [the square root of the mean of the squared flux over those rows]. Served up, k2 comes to 0.17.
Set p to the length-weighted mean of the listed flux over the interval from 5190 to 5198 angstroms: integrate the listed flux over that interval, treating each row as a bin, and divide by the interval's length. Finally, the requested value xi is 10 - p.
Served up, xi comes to -0.9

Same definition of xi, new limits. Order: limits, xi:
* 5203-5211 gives 0.5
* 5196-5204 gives -2.0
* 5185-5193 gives -0.5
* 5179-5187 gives 2.4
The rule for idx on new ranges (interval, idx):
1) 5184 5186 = 7.1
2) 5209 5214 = 11.4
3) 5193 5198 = 11.2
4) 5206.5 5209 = 8.8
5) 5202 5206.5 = 10.3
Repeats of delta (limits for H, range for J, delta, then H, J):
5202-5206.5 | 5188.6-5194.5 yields -0.7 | 10.3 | 10.8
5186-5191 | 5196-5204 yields -0.2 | 11.2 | 12.0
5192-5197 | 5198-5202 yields 0.4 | 10.7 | 12.2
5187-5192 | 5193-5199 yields -1.2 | 11.1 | 11.4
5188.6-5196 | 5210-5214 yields 0.2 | 10.8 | 12.0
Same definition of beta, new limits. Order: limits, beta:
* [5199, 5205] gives 1.14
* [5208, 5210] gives 0.86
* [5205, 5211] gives 0.92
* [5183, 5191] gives 0.91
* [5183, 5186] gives 0.63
